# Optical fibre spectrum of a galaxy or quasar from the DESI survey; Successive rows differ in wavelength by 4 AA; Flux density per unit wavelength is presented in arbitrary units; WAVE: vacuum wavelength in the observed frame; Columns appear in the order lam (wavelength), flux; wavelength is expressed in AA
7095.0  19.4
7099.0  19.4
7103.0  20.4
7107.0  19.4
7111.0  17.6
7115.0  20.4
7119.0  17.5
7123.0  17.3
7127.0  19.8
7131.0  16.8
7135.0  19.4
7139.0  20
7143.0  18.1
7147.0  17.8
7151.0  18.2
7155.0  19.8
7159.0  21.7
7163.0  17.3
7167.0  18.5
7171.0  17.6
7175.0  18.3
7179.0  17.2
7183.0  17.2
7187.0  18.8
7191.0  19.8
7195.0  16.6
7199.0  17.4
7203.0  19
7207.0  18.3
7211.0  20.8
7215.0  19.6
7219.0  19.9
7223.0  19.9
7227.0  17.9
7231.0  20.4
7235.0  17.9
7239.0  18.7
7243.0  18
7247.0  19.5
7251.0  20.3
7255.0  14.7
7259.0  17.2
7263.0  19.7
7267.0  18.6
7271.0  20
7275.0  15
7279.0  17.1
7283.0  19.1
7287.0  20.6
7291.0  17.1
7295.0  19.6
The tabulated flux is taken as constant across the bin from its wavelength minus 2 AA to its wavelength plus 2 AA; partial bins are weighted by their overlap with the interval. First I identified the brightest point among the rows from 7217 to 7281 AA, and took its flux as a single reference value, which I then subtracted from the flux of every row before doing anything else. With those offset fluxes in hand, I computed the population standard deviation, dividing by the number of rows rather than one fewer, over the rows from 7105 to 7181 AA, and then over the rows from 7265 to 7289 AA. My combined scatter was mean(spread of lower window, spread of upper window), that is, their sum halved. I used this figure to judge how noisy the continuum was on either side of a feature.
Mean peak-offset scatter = 1.6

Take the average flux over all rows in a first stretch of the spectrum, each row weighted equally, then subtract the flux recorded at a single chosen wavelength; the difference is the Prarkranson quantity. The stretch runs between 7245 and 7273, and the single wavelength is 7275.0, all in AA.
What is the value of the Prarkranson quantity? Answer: 3.6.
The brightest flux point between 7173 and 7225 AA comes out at 20.8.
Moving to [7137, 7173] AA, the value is 21.7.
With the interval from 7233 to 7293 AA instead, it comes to 20.6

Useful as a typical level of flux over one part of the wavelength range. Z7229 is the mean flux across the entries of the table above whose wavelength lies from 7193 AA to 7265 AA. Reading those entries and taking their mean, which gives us 18.7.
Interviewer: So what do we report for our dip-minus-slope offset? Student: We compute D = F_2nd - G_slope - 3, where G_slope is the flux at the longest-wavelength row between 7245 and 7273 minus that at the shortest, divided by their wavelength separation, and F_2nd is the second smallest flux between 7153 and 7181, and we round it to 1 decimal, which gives 14.3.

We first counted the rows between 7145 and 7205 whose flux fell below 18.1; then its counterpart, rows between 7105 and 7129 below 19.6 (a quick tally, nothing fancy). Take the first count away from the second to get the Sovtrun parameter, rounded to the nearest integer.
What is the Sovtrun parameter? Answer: -3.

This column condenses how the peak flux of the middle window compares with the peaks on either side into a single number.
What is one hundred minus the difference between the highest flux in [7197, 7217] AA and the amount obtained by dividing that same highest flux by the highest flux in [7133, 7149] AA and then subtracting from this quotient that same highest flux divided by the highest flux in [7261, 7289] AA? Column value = 79.2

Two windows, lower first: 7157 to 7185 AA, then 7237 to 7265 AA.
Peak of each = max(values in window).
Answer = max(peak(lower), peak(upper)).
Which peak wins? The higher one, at 21.7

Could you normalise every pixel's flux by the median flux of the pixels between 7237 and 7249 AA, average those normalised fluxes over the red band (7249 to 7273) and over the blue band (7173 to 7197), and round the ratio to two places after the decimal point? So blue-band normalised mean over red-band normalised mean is 0.98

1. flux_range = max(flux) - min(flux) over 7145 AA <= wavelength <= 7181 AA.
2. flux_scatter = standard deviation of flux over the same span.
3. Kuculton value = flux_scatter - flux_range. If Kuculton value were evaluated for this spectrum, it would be -3.1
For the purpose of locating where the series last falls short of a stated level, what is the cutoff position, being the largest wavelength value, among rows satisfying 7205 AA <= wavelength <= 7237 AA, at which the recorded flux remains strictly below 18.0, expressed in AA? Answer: 7235.0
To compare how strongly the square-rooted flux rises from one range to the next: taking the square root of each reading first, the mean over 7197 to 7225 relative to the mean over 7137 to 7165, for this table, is 1.01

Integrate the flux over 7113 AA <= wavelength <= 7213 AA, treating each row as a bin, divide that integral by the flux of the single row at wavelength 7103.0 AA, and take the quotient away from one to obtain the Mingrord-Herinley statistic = -90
